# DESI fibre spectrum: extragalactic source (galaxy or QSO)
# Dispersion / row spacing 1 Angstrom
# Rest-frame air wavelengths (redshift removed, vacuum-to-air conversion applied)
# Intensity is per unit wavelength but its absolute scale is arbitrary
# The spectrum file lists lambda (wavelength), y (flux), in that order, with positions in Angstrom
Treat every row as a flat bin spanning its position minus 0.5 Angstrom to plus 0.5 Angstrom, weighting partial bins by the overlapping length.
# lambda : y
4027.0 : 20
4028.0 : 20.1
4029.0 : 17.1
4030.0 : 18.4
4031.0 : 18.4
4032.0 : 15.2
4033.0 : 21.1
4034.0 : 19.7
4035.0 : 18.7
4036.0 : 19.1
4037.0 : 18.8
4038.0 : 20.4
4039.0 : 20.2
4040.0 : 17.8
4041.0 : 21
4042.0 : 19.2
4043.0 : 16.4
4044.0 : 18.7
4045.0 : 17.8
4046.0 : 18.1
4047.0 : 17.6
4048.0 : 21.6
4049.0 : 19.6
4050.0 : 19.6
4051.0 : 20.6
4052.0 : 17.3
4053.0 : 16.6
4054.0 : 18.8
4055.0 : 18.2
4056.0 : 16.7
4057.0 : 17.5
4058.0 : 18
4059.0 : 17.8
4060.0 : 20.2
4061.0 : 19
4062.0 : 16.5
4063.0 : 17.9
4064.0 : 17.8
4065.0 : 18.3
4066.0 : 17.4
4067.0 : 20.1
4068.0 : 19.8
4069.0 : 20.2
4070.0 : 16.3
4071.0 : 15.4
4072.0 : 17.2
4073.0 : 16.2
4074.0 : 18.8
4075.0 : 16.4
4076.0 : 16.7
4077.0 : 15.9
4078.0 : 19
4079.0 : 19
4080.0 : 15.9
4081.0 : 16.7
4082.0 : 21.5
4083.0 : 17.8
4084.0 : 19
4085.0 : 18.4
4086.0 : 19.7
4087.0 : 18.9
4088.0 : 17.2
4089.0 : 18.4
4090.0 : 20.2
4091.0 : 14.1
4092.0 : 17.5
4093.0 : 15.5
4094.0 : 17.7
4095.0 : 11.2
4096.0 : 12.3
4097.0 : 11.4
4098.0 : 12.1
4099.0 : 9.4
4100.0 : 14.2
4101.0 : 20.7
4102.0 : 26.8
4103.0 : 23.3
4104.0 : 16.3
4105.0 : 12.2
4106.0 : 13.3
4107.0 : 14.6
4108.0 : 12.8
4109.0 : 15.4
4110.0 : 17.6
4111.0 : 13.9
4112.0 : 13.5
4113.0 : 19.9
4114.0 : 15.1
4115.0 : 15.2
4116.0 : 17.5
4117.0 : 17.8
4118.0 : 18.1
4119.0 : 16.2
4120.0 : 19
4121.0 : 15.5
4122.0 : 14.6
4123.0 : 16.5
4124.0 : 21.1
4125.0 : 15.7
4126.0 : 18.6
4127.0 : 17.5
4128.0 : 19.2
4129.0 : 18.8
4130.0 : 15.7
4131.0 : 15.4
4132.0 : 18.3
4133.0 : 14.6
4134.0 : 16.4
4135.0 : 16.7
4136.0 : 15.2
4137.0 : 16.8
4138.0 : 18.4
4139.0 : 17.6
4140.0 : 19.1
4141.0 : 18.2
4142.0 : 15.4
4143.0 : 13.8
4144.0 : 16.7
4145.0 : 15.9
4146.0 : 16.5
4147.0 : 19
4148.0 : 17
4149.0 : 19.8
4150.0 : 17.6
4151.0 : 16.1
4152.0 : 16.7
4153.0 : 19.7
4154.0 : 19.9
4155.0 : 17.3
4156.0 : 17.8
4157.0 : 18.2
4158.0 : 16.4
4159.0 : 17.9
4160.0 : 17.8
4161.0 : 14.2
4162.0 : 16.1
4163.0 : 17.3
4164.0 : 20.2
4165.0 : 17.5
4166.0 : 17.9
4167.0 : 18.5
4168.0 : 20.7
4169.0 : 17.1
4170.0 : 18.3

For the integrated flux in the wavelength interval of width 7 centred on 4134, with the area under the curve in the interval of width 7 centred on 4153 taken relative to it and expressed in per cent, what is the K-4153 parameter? 110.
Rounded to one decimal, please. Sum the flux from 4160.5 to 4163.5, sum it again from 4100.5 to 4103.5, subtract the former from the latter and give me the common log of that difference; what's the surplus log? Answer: 1.4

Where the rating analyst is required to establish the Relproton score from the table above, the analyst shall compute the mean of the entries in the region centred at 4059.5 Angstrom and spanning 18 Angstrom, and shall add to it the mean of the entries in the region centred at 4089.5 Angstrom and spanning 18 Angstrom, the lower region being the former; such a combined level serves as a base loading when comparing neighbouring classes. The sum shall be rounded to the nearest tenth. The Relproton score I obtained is 34.9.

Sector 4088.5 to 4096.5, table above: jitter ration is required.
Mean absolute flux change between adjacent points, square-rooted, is 1.82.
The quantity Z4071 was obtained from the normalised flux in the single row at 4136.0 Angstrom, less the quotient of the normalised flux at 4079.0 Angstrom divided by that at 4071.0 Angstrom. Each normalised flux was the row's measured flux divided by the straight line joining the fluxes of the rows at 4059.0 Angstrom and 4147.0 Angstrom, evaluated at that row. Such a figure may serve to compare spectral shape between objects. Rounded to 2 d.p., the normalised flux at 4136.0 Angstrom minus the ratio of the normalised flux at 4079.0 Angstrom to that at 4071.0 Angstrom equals -0.42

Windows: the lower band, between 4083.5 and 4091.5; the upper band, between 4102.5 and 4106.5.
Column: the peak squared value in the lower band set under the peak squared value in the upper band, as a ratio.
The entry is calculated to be 1.3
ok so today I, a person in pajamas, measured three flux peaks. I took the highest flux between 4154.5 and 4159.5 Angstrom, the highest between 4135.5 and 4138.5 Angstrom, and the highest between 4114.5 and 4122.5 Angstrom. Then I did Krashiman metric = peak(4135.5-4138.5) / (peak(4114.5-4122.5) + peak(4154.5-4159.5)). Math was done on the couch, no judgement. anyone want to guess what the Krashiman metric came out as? 0.49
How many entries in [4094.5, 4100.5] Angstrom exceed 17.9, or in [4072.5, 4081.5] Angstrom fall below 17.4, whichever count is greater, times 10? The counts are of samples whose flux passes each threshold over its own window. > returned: 60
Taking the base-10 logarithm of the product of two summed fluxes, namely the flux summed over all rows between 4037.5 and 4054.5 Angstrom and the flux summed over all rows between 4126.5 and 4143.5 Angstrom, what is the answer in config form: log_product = 4.96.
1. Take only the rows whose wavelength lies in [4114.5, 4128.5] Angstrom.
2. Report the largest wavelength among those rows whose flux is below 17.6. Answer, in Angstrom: 4127.0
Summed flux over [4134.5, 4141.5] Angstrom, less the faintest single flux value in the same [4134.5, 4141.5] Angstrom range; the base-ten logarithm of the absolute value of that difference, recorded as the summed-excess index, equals 2.03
